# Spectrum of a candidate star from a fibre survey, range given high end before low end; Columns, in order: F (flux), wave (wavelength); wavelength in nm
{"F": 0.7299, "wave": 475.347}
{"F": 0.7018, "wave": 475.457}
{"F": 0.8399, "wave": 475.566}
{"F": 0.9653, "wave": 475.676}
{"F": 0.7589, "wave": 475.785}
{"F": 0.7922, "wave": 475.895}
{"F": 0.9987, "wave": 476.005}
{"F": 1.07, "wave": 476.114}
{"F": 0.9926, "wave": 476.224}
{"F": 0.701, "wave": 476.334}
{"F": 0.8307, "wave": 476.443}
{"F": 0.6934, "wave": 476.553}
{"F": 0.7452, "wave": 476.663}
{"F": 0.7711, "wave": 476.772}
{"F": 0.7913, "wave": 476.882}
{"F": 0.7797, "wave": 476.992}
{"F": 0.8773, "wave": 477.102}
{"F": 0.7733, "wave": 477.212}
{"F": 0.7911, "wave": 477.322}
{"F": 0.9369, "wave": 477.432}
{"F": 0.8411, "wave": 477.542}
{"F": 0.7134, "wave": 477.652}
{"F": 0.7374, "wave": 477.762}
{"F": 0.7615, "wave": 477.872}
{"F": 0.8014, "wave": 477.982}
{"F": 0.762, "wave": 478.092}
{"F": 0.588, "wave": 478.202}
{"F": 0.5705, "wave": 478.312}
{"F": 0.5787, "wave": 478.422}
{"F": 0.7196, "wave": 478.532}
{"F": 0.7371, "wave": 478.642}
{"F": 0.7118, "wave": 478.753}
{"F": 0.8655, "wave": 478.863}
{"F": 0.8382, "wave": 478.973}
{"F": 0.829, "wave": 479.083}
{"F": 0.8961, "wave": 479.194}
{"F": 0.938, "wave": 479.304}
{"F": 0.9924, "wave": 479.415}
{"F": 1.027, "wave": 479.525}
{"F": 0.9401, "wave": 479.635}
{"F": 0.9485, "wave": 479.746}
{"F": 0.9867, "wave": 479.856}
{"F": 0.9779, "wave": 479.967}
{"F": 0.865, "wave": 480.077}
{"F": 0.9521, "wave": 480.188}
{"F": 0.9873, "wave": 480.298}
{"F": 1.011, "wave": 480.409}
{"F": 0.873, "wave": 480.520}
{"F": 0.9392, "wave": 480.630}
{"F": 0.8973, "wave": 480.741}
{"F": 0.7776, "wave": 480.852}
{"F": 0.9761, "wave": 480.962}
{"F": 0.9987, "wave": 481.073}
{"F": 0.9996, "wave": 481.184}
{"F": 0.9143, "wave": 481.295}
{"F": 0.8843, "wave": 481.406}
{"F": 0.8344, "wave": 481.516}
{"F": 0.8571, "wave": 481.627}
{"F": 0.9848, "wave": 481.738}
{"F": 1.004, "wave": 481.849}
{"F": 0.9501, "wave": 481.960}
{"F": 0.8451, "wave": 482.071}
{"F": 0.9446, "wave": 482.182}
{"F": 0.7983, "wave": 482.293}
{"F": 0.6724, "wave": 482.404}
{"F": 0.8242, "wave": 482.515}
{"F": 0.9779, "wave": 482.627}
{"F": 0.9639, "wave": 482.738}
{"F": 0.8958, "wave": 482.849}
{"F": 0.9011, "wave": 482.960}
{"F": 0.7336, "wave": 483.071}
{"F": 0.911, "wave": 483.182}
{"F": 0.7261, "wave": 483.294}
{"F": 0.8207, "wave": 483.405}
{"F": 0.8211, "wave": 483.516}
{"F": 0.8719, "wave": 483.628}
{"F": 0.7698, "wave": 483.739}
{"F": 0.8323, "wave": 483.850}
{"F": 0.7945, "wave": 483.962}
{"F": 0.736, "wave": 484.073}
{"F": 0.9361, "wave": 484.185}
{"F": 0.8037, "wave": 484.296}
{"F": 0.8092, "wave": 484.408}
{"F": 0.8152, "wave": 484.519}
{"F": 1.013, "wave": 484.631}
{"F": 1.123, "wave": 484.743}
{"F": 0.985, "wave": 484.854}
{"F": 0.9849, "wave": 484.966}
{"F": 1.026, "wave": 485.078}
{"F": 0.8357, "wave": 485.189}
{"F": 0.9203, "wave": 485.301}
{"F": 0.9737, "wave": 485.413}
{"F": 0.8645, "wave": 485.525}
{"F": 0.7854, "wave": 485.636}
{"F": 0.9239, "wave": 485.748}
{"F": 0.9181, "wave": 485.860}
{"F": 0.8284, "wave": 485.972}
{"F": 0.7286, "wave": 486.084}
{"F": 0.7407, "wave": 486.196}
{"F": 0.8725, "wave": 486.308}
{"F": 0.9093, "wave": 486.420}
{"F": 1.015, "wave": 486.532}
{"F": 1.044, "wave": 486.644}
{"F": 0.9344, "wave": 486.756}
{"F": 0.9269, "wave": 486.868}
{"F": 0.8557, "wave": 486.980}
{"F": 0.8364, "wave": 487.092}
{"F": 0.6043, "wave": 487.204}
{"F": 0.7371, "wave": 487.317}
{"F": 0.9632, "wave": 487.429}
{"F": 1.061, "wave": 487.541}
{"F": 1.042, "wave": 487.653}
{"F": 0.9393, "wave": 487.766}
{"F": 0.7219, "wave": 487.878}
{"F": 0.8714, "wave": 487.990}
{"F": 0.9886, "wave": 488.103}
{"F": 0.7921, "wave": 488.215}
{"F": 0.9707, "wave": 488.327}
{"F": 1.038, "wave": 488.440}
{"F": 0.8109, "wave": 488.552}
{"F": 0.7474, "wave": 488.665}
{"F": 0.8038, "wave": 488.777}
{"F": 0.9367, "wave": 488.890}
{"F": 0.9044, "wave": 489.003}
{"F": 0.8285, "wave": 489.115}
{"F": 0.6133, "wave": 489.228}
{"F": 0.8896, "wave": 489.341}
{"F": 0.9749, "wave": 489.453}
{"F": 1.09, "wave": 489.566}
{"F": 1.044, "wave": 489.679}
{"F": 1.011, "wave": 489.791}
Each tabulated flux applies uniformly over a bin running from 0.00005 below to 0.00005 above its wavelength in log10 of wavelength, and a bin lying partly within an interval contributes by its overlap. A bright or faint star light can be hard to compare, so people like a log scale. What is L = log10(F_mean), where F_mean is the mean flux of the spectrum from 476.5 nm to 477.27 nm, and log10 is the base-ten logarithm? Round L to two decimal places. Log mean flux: -0.11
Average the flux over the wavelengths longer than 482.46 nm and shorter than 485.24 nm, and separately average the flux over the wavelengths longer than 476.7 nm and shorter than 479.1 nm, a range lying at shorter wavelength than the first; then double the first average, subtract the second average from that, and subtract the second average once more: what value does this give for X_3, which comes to 0.23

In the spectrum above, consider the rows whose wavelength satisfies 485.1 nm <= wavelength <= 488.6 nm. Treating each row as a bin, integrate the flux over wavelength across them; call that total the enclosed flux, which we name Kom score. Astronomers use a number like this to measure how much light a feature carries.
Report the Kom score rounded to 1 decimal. 3.1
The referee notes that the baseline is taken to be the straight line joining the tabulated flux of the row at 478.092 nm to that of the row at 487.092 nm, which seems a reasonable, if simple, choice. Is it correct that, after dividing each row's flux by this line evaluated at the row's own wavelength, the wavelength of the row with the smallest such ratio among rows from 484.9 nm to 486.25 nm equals 486.084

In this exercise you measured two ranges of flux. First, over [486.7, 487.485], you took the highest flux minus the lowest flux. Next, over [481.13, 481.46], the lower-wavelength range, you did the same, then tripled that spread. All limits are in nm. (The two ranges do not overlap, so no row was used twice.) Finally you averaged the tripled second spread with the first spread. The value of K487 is 0.35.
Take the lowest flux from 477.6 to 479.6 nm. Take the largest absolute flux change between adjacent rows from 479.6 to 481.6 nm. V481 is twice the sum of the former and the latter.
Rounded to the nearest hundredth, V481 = 1.54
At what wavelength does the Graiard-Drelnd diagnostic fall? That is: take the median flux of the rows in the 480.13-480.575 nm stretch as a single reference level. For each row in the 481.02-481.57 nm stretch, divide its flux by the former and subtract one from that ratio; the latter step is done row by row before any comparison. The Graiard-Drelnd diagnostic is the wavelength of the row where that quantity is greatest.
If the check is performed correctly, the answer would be 481.184 nm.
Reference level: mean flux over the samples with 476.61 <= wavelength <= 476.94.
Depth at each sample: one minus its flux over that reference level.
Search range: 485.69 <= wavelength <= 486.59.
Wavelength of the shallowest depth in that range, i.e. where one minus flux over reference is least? 486.532 nm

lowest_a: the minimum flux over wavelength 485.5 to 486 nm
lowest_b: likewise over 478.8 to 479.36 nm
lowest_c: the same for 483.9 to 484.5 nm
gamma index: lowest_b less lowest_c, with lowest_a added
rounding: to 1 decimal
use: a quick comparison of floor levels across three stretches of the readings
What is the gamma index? 0.9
